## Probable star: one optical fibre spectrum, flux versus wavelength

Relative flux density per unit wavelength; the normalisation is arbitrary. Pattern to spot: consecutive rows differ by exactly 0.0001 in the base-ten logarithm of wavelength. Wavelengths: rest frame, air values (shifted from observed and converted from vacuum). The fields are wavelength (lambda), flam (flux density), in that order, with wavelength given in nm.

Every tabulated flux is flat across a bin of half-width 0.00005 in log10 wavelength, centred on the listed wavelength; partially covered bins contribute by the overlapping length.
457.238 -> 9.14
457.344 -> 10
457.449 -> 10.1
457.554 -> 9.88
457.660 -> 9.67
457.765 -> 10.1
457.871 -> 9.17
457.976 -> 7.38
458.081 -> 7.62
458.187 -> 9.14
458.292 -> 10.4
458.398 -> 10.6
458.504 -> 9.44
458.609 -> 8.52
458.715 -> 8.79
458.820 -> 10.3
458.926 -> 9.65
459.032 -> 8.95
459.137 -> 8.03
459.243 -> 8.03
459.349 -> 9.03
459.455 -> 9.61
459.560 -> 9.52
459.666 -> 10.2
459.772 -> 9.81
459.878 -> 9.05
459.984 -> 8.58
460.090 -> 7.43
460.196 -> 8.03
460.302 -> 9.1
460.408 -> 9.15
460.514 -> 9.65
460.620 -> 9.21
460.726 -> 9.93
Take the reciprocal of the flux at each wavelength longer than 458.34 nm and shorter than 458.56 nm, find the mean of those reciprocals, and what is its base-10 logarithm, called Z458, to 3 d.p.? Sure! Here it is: -0.999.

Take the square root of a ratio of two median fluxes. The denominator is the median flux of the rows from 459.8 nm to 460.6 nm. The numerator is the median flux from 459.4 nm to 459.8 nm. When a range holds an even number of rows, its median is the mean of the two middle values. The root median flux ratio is 1.04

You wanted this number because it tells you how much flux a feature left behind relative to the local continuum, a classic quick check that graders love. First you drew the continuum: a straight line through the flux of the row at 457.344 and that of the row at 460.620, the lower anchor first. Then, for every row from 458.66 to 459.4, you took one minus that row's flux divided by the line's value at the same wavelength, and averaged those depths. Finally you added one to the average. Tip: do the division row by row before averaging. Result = 1.065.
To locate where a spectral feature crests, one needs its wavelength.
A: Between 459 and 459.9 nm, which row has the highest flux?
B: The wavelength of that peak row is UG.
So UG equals 459.666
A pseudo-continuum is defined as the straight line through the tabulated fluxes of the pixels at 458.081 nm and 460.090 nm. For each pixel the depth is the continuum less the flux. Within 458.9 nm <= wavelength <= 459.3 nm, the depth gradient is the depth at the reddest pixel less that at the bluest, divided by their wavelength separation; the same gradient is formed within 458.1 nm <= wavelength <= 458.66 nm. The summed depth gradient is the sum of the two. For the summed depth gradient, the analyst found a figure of 6.4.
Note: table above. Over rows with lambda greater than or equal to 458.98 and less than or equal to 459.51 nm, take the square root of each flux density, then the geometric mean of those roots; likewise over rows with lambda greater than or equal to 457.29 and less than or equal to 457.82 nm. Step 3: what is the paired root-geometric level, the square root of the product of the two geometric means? 3.05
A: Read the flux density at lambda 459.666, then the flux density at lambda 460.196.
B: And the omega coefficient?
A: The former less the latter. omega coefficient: 2.2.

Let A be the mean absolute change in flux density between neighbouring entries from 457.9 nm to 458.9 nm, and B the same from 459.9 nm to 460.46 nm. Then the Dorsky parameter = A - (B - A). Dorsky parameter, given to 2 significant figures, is 1.1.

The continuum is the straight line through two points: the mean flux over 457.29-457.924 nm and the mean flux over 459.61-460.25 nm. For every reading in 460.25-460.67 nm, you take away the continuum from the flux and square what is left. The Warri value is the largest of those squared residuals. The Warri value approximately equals 1.1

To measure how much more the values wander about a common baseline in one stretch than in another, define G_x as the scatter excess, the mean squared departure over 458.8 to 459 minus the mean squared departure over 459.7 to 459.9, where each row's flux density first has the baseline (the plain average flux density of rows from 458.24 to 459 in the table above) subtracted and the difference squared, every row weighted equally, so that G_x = 0.0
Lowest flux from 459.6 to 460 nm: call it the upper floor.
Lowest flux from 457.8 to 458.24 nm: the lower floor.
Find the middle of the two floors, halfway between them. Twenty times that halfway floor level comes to 160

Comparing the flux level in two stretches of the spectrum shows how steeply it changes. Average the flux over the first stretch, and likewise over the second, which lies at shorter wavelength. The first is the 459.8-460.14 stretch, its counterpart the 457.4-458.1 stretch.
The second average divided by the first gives 1.09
